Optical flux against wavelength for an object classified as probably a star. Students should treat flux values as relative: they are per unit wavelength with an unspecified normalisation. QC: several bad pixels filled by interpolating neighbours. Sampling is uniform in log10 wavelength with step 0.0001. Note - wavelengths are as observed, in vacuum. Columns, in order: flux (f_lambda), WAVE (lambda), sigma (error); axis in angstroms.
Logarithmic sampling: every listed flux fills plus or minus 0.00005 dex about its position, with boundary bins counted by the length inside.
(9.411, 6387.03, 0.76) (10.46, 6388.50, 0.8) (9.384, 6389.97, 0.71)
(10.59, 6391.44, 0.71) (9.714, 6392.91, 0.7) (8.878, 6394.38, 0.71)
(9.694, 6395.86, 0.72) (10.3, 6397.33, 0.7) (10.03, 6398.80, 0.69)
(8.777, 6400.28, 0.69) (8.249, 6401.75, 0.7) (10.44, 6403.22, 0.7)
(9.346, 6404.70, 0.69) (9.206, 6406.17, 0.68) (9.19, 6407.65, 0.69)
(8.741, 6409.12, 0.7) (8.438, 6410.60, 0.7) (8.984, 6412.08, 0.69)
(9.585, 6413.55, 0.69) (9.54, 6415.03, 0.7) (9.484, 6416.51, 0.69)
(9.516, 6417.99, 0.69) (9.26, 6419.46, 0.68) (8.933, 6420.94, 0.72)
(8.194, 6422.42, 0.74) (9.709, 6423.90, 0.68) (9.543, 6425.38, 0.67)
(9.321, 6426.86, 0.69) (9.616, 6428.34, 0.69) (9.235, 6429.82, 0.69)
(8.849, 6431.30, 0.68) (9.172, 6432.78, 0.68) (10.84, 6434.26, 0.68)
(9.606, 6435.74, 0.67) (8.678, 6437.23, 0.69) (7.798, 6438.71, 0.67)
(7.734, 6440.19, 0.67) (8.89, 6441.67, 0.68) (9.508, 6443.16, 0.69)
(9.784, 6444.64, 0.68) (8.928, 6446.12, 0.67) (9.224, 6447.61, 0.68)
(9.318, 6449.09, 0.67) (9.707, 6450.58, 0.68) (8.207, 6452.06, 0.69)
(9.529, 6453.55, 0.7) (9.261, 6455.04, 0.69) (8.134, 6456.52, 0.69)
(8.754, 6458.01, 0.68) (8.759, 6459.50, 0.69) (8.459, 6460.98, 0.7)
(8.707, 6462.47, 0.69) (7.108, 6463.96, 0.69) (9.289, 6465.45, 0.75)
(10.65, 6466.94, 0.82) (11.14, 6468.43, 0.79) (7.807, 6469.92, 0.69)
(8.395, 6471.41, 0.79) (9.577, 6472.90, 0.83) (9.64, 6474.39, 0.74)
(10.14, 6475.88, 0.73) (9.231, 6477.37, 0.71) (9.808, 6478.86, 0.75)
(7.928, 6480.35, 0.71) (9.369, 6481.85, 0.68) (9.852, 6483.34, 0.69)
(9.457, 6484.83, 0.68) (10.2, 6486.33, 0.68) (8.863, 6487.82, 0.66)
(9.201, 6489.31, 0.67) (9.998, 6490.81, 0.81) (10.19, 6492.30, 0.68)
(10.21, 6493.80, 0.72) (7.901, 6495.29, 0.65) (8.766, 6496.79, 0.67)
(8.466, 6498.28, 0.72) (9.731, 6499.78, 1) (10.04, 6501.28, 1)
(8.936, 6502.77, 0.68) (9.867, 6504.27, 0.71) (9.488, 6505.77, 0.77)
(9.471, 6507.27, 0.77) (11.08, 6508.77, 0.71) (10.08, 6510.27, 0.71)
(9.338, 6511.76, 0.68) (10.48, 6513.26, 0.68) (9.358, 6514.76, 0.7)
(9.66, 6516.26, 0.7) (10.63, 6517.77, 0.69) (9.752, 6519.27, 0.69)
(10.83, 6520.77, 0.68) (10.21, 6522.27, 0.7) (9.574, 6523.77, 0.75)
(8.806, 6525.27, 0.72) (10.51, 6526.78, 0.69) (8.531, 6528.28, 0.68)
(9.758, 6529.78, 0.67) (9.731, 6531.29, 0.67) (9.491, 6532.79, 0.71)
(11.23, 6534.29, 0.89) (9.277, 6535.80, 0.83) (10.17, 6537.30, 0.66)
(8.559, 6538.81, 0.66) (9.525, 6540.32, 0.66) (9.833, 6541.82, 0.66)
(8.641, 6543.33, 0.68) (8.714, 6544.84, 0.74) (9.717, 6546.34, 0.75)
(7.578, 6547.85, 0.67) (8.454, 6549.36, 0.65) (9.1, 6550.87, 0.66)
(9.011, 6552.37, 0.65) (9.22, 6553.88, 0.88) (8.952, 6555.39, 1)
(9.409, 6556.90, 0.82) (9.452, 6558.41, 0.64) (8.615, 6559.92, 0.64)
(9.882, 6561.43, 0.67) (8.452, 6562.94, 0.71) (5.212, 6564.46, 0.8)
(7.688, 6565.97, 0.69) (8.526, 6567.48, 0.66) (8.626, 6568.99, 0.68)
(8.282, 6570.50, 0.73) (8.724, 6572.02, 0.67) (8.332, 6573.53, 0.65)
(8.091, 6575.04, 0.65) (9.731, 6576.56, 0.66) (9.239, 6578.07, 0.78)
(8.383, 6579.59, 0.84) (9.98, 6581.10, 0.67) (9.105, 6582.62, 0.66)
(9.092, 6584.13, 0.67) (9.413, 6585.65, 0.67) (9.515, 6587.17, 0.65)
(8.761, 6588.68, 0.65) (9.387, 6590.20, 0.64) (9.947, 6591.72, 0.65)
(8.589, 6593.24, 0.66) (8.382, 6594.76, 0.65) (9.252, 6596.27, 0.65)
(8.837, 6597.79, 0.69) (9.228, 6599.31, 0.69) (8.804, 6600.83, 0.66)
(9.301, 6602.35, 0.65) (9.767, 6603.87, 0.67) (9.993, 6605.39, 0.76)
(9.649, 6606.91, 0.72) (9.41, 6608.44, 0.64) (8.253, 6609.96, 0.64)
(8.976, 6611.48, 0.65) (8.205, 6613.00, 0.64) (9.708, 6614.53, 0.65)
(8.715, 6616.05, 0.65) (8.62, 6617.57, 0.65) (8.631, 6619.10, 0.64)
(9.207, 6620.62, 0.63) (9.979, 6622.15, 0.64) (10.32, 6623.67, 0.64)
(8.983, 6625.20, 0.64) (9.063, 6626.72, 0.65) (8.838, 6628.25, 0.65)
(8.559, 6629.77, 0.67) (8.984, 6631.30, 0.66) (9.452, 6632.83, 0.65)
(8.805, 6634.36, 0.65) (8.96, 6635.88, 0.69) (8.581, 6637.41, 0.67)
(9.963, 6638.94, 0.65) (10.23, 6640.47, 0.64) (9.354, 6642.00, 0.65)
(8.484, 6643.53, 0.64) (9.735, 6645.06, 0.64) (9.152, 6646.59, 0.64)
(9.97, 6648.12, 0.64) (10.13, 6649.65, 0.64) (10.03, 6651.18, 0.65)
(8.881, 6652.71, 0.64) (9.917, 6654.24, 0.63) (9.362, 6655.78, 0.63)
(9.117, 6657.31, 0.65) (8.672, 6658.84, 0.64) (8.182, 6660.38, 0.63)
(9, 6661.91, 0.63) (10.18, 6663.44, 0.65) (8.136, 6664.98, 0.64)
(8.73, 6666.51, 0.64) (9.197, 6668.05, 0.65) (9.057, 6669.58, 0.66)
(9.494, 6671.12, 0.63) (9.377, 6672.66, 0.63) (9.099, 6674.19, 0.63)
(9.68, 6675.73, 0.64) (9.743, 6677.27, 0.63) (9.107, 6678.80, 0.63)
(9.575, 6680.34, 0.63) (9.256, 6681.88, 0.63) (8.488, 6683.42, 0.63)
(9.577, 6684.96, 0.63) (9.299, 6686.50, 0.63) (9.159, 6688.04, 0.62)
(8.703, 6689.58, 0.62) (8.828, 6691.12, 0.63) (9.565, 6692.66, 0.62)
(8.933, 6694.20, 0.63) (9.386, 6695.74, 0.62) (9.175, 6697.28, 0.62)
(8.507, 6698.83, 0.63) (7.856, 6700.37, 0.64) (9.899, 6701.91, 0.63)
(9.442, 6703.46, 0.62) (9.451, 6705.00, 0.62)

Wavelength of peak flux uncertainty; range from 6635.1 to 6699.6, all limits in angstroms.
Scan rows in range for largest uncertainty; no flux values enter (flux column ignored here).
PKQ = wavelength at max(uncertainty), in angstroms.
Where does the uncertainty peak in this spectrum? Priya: 6635.88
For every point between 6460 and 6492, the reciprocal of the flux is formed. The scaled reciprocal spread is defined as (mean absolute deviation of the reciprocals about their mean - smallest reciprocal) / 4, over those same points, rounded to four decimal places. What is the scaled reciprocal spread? -0.0201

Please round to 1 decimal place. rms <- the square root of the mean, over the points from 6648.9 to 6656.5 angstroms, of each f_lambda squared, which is 9.7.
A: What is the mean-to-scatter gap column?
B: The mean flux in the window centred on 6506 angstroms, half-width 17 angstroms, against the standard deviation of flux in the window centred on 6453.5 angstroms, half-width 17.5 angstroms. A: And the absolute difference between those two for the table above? 8.8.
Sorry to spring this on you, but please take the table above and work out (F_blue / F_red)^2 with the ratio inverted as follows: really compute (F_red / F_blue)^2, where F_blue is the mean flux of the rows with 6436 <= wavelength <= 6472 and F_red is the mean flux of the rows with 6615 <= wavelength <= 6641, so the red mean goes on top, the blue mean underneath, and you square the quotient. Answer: 1.06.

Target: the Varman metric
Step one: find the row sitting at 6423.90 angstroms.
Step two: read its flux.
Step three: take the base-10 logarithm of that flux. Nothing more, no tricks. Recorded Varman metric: 0.99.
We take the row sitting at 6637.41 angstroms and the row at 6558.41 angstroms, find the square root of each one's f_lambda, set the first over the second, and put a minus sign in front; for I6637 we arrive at -0.95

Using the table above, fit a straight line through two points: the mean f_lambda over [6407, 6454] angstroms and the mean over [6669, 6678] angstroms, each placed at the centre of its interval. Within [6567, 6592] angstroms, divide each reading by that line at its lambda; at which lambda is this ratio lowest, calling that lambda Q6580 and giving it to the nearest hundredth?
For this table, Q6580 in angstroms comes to 6575.04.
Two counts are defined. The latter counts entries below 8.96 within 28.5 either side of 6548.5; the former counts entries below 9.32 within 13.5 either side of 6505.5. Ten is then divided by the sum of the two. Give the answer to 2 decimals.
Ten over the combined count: 0.45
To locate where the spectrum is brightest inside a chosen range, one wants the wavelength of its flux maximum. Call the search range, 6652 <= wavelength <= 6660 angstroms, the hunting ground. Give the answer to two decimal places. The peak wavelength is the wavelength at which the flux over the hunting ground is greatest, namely 6654.24 angstroms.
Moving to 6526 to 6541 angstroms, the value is 6534.29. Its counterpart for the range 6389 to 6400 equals 6391.44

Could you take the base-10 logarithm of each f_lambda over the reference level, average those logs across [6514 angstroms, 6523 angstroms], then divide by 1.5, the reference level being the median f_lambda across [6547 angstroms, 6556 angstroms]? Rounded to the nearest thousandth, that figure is 0.033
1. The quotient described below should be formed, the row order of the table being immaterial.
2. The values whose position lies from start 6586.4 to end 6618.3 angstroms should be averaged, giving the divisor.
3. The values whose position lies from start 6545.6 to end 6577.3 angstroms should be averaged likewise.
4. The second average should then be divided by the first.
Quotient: 0.95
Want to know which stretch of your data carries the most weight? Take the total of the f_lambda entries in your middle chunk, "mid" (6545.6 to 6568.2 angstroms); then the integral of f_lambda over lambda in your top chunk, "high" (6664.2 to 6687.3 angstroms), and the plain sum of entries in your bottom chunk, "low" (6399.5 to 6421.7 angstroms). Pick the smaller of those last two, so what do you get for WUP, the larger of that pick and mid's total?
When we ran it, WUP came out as 138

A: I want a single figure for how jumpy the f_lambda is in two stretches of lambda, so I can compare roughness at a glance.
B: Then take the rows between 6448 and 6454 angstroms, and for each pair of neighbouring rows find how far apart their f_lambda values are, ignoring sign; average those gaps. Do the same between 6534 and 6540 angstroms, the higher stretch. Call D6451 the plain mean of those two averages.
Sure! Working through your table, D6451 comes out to 1.3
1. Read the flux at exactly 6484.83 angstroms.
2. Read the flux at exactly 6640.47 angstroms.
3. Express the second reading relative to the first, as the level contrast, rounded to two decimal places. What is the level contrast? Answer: 1.08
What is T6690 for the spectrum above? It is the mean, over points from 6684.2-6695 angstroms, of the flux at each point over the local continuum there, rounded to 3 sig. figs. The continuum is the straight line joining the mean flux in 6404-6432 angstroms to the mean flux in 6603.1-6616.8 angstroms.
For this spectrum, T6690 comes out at 0.997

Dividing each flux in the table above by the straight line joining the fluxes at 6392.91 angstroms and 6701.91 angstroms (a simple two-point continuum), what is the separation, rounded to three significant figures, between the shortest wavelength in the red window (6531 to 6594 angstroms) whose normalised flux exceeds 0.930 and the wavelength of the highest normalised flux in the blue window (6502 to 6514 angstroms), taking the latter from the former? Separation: 22.5 angstroms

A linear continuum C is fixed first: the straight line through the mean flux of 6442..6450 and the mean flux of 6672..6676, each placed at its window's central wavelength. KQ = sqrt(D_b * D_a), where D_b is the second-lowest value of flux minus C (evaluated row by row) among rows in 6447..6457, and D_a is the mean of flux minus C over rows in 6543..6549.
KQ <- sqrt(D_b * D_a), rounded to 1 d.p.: 0.9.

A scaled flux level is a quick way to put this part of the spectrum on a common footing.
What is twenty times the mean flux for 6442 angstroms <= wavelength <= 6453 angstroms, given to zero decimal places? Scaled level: 185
